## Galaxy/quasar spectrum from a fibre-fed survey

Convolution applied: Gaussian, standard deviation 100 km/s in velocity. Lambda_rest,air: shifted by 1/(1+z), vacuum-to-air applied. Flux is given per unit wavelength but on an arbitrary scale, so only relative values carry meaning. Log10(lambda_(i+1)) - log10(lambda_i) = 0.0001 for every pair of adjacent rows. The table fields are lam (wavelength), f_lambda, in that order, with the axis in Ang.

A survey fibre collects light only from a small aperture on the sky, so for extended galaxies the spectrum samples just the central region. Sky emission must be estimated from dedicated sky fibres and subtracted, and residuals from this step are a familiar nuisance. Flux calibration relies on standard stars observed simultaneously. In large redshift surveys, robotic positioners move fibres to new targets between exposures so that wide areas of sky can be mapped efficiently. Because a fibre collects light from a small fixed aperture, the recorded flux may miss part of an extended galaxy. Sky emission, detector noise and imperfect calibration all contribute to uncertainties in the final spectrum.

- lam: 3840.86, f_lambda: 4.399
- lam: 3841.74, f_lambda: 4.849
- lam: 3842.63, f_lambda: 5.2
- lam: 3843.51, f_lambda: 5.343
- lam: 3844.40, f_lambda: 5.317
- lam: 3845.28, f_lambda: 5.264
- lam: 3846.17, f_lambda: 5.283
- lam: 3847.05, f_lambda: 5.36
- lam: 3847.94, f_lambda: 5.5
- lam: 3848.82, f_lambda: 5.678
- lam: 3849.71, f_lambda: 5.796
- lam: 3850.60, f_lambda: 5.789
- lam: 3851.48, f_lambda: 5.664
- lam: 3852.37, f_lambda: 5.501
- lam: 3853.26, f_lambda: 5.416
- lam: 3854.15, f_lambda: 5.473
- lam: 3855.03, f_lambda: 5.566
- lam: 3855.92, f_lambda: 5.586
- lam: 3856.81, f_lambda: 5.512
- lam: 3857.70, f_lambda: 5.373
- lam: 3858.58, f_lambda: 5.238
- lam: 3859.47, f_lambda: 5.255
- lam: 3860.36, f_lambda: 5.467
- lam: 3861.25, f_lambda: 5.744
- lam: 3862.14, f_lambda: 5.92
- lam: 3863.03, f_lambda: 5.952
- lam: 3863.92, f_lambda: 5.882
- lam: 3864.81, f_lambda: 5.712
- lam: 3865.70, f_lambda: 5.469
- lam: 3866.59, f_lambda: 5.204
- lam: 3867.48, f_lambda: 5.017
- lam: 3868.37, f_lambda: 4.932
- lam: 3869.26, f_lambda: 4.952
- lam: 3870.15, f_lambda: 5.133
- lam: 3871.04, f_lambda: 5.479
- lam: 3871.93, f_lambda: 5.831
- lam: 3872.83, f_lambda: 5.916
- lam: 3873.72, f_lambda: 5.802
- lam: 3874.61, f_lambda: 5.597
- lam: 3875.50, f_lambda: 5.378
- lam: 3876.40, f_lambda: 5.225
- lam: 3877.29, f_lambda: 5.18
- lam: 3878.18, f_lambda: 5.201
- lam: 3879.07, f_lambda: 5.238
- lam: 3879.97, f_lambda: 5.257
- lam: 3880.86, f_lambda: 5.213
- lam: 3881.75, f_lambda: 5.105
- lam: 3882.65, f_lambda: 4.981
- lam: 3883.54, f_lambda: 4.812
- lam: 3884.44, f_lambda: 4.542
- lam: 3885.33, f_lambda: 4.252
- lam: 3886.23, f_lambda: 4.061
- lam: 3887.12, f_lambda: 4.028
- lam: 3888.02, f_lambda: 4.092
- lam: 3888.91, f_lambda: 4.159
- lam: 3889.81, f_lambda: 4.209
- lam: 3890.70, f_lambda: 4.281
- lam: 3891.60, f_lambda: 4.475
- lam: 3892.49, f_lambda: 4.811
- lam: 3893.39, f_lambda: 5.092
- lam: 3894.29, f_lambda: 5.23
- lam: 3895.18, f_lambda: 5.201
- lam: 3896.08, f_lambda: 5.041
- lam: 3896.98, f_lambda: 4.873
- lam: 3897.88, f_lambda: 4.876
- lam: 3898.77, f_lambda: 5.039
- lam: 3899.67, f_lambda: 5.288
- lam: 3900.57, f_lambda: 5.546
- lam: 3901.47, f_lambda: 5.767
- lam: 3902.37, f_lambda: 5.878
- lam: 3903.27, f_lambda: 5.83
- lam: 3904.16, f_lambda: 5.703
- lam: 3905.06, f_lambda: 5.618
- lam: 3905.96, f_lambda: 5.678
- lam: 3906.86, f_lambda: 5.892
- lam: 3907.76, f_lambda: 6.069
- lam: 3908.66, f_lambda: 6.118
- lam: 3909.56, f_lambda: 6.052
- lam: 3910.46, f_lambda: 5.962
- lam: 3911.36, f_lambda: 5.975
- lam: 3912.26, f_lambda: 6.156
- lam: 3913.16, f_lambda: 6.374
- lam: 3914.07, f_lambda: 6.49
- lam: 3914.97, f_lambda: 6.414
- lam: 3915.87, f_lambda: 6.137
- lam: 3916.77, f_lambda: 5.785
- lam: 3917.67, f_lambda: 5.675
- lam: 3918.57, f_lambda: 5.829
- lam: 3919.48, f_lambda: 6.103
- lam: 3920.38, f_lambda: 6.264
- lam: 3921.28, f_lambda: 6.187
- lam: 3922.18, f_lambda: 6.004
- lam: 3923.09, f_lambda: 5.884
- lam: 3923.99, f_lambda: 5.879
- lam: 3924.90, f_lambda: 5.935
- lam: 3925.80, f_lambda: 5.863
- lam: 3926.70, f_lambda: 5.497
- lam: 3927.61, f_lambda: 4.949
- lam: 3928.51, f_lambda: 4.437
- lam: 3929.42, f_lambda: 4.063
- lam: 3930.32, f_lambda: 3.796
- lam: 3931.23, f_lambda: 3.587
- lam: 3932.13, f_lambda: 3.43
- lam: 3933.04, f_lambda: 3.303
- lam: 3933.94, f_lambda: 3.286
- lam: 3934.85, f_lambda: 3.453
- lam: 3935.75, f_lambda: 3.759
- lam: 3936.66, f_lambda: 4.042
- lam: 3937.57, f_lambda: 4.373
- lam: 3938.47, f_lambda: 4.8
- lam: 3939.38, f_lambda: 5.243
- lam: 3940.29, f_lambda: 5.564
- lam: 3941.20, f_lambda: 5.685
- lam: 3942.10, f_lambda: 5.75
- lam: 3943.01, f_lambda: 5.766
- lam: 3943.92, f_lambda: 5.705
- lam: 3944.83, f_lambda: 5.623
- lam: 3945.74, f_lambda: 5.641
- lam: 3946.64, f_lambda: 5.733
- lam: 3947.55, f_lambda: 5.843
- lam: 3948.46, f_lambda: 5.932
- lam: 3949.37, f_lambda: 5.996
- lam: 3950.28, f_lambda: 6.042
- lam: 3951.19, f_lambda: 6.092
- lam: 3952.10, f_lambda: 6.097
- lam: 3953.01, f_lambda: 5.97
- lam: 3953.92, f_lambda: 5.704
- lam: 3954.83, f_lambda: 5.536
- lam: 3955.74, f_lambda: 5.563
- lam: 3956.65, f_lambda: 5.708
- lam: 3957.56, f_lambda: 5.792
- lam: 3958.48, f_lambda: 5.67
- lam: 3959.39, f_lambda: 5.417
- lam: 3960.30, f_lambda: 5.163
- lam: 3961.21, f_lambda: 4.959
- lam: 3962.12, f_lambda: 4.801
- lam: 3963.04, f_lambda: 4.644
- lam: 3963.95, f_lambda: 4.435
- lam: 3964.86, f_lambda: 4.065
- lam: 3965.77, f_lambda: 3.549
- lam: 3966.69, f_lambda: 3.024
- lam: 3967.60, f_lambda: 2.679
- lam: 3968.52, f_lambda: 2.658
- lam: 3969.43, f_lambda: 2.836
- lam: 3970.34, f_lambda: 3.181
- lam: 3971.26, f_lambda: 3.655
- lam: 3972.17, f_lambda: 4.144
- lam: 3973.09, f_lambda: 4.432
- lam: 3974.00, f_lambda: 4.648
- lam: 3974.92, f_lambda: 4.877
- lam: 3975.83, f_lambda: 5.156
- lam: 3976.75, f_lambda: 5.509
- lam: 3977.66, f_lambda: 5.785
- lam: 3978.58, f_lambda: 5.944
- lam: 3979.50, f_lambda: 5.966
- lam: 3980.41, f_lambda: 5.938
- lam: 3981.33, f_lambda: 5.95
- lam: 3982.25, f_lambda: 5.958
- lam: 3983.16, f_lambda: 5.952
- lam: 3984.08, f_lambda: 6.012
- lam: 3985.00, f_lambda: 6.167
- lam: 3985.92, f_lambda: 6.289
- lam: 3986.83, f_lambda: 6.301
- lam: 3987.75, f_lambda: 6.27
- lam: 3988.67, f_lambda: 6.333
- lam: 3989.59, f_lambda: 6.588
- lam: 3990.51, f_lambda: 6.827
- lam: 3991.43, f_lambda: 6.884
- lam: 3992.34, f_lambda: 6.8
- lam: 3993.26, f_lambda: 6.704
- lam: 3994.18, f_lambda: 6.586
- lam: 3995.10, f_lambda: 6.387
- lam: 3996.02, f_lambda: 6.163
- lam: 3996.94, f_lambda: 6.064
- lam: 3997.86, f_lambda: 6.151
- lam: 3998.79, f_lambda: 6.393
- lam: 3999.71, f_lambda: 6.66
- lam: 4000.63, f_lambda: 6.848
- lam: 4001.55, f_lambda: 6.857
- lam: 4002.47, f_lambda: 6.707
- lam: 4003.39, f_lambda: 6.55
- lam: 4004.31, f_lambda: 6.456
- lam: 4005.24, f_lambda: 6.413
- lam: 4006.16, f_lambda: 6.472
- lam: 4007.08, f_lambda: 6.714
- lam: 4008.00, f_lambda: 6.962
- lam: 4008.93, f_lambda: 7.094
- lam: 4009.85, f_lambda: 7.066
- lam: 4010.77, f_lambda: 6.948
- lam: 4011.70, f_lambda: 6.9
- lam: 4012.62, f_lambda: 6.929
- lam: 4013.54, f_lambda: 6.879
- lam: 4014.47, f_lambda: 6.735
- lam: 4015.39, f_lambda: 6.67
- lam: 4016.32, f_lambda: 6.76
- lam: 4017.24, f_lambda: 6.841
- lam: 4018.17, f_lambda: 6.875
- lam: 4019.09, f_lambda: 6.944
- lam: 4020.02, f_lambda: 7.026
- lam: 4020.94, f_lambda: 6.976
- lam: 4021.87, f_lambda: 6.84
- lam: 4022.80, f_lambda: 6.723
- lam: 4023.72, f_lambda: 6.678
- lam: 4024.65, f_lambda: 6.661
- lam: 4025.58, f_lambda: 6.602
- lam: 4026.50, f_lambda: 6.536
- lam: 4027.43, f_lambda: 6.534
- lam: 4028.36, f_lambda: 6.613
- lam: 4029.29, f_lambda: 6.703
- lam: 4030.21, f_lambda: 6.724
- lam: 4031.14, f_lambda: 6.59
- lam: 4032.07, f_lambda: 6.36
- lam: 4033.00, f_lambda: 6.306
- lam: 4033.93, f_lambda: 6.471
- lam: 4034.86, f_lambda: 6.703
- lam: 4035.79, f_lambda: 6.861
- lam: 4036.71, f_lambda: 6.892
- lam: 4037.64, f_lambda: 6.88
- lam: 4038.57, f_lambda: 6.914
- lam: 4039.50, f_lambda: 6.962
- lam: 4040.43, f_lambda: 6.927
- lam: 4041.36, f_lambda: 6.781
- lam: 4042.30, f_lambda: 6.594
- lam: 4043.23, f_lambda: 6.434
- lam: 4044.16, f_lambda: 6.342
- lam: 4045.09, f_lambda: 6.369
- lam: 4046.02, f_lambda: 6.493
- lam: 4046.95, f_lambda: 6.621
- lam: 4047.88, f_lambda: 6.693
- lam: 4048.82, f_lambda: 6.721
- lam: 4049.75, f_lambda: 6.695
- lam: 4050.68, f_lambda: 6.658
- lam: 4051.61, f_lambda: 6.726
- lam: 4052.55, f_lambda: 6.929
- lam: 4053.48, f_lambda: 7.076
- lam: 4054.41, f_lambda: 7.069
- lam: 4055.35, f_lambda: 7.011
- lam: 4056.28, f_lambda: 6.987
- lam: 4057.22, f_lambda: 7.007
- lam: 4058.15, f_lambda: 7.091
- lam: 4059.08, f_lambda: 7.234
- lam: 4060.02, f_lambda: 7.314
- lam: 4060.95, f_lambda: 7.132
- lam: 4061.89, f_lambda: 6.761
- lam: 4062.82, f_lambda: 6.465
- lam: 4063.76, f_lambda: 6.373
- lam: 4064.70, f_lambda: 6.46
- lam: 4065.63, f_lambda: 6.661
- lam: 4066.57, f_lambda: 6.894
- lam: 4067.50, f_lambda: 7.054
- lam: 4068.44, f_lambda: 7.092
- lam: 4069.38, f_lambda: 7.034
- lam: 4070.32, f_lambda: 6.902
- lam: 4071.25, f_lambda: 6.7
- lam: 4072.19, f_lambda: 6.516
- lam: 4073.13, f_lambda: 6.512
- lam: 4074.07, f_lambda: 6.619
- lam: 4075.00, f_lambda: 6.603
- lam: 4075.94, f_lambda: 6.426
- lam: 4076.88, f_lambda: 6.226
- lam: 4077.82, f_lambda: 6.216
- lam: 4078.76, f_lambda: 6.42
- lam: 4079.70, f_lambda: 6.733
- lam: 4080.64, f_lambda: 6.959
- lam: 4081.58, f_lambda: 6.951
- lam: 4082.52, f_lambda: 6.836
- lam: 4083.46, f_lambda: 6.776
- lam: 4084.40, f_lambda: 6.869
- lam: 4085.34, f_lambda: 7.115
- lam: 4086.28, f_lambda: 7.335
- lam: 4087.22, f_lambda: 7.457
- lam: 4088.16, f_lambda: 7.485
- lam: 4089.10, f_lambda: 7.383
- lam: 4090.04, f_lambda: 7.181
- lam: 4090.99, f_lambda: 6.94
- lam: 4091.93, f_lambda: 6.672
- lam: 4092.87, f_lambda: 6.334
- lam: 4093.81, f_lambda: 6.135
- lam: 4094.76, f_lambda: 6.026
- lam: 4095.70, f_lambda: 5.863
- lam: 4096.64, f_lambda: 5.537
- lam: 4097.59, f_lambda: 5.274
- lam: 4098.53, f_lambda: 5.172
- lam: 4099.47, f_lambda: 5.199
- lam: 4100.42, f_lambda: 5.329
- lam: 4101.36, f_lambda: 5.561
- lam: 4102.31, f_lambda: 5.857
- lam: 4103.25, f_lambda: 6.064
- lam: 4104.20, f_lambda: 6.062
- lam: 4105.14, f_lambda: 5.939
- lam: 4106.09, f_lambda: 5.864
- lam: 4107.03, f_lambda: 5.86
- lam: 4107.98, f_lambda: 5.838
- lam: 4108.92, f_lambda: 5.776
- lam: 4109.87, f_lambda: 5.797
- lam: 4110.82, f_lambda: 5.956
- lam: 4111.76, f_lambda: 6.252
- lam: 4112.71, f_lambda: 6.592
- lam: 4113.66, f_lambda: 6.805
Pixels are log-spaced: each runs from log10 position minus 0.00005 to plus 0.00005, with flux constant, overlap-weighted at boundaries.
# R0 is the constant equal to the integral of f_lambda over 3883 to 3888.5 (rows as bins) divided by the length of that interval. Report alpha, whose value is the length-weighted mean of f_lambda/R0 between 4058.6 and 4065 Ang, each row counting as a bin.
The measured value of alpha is 1.58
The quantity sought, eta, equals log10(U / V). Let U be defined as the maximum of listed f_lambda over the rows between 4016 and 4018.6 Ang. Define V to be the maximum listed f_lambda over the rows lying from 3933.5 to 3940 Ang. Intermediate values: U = 6.875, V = 5.243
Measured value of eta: 0.12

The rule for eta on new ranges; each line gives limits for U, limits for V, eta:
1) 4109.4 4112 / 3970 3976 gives 0.08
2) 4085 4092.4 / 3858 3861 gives 0.14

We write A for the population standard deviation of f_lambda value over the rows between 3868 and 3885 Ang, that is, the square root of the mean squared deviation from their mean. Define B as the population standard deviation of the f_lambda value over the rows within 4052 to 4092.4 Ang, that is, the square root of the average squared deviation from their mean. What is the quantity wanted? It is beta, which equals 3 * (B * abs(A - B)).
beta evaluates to 0.0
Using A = 0.35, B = 0.32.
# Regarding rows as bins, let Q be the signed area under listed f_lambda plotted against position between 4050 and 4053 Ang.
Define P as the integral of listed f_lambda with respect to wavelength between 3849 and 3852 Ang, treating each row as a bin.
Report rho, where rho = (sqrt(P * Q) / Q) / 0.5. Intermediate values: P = 17.2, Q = 20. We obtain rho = 1.84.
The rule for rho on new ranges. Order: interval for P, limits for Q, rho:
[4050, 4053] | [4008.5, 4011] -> 2.14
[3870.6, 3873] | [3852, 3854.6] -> 1.96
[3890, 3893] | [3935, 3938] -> 2.13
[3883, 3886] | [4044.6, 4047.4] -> 1.72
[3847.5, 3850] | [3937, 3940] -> 1.98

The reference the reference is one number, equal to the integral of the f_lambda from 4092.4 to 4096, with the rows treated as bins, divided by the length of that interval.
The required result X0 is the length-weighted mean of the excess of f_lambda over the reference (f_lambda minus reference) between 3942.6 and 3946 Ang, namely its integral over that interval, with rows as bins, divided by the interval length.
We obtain -0.41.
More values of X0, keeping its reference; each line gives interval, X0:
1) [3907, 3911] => -0.06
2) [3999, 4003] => 0.64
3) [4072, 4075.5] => 0.47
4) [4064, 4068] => 0.65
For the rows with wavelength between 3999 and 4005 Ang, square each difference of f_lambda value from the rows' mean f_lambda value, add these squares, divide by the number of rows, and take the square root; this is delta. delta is 0.15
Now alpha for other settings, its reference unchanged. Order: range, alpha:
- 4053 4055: 1.64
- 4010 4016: 1.59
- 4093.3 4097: 1.37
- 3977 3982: 1.37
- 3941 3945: 1.33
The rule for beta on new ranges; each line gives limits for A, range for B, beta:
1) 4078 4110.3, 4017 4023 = 0.2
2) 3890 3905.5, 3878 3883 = 0.1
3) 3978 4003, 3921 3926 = 0.1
